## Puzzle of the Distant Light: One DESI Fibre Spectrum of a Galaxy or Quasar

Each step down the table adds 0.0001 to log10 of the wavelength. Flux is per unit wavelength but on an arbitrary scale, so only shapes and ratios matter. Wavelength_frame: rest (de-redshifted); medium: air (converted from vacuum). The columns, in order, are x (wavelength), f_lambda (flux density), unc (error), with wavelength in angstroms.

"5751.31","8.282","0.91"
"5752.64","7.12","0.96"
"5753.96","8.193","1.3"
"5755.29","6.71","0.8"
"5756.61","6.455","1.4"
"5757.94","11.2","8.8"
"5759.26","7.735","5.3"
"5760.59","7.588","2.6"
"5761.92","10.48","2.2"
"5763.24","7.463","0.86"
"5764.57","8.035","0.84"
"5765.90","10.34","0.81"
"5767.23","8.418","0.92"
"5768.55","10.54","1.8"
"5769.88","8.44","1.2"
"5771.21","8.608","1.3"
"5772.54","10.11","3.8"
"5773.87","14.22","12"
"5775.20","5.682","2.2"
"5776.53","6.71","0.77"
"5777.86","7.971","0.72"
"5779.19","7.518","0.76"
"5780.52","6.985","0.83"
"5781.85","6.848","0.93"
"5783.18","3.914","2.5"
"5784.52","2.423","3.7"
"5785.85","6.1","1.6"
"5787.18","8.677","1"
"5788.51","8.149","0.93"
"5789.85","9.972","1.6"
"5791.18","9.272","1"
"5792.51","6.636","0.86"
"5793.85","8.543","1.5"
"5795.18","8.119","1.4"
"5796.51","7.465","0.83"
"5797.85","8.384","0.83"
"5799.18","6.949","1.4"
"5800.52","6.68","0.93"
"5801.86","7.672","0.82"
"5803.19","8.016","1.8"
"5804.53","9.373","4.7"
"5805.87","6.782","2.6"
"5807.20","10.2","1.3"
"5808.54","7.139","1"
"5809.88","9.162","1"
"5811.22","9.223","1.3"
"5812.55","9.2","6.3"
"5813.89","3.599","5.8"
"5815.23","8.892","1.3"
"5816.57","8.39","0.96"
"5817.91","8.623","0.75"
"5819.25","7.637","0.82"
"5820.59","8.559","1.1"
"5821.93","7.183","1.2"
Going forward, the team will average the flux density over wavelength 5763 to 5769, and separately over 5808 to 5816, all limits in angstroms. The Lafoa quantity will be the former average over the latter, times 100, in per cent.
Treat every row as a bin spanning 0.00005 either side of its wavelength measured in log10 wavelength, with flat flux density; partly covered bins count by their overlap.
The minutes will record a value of 114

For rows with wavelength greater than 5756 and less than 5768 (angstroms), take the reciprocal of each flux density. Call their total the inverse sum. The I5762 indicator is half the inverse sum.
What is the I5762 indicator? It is 0.54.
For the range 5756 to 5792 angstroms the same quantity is 1.86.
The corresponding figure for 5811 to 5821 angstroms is 0.55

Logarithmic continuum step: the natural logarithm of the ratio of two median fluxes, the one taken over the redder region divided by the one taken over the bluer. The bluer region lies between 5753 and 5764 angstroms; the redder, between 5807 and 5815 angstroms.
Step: 0.18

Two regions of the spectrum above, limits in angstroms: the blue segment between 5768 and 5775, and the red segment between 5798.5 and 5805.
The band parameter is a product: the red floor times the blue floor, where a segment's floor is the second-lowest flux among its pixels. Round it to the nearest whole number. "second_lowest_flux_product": 60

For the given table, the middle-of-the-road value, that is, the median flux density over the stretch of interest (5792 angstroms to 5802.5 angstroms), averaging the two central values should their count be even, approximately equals 7.6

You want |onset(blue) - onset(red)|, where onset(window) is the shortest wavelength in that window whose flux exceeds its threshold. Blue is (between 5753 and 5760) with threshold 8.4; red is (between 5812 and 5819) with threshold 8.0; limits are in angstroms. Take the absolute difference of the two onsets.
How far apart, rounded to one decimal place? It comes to 54.6 angstroms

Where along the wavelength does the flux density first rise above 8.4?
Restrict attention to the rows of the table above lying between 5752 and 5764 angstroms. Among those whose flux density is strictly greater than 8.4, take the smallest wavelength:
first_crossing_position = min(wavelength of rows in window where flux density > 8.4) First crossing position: 5757.94 angstroms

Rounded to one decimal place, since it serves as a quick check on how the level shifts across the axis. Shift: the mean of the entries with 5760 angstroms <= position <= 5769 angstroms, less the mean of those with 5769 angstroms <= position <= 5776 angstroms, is -0.4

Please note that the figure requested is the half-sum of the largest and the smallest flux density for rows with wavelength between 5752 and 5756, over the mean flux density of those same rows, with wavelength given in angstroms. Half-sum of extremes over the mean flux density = 1.02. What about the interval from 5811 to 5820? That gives 0.81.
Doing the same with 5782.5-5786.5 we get 1.03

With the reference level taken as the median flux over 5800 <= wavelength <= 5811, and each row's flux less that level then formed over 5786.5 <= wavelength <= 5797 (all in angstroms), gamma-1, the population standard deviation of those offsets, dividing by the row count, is 0.96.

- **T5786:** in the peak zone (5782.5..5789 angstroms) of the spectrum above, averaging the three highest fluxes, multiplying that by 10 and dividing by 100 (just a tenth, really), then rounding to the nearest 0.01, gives 0.76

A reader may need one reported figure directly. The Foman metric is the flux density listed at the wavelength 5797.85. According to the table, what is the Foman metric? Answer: 8.384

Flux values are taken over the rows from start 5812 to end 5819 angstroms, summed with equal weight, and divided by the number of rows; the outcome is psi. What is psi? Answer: 7.7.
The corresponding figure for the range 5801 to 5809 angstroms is 8.2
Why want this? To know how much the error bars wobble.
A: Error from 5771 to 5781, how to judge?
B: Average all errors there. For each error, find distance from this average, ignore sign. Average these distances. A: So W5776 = 2.6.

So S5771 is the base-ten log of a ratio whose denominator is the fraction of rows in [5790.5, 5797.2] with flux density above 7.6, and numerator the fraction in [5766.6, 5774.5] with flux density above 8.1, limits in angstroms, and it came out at 0.22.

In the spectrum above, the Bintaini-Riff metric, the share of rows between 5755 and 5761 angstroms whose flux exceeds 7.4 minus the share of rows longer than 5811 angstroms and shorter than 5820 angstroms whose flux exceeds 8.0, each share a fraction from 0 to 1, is -0.11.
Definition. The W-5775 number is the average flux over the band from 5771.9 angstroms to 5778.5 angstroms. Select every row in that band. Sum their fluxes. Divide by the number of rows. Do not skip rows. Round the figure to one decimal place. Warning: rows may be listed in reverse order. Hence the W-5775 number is 8.9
